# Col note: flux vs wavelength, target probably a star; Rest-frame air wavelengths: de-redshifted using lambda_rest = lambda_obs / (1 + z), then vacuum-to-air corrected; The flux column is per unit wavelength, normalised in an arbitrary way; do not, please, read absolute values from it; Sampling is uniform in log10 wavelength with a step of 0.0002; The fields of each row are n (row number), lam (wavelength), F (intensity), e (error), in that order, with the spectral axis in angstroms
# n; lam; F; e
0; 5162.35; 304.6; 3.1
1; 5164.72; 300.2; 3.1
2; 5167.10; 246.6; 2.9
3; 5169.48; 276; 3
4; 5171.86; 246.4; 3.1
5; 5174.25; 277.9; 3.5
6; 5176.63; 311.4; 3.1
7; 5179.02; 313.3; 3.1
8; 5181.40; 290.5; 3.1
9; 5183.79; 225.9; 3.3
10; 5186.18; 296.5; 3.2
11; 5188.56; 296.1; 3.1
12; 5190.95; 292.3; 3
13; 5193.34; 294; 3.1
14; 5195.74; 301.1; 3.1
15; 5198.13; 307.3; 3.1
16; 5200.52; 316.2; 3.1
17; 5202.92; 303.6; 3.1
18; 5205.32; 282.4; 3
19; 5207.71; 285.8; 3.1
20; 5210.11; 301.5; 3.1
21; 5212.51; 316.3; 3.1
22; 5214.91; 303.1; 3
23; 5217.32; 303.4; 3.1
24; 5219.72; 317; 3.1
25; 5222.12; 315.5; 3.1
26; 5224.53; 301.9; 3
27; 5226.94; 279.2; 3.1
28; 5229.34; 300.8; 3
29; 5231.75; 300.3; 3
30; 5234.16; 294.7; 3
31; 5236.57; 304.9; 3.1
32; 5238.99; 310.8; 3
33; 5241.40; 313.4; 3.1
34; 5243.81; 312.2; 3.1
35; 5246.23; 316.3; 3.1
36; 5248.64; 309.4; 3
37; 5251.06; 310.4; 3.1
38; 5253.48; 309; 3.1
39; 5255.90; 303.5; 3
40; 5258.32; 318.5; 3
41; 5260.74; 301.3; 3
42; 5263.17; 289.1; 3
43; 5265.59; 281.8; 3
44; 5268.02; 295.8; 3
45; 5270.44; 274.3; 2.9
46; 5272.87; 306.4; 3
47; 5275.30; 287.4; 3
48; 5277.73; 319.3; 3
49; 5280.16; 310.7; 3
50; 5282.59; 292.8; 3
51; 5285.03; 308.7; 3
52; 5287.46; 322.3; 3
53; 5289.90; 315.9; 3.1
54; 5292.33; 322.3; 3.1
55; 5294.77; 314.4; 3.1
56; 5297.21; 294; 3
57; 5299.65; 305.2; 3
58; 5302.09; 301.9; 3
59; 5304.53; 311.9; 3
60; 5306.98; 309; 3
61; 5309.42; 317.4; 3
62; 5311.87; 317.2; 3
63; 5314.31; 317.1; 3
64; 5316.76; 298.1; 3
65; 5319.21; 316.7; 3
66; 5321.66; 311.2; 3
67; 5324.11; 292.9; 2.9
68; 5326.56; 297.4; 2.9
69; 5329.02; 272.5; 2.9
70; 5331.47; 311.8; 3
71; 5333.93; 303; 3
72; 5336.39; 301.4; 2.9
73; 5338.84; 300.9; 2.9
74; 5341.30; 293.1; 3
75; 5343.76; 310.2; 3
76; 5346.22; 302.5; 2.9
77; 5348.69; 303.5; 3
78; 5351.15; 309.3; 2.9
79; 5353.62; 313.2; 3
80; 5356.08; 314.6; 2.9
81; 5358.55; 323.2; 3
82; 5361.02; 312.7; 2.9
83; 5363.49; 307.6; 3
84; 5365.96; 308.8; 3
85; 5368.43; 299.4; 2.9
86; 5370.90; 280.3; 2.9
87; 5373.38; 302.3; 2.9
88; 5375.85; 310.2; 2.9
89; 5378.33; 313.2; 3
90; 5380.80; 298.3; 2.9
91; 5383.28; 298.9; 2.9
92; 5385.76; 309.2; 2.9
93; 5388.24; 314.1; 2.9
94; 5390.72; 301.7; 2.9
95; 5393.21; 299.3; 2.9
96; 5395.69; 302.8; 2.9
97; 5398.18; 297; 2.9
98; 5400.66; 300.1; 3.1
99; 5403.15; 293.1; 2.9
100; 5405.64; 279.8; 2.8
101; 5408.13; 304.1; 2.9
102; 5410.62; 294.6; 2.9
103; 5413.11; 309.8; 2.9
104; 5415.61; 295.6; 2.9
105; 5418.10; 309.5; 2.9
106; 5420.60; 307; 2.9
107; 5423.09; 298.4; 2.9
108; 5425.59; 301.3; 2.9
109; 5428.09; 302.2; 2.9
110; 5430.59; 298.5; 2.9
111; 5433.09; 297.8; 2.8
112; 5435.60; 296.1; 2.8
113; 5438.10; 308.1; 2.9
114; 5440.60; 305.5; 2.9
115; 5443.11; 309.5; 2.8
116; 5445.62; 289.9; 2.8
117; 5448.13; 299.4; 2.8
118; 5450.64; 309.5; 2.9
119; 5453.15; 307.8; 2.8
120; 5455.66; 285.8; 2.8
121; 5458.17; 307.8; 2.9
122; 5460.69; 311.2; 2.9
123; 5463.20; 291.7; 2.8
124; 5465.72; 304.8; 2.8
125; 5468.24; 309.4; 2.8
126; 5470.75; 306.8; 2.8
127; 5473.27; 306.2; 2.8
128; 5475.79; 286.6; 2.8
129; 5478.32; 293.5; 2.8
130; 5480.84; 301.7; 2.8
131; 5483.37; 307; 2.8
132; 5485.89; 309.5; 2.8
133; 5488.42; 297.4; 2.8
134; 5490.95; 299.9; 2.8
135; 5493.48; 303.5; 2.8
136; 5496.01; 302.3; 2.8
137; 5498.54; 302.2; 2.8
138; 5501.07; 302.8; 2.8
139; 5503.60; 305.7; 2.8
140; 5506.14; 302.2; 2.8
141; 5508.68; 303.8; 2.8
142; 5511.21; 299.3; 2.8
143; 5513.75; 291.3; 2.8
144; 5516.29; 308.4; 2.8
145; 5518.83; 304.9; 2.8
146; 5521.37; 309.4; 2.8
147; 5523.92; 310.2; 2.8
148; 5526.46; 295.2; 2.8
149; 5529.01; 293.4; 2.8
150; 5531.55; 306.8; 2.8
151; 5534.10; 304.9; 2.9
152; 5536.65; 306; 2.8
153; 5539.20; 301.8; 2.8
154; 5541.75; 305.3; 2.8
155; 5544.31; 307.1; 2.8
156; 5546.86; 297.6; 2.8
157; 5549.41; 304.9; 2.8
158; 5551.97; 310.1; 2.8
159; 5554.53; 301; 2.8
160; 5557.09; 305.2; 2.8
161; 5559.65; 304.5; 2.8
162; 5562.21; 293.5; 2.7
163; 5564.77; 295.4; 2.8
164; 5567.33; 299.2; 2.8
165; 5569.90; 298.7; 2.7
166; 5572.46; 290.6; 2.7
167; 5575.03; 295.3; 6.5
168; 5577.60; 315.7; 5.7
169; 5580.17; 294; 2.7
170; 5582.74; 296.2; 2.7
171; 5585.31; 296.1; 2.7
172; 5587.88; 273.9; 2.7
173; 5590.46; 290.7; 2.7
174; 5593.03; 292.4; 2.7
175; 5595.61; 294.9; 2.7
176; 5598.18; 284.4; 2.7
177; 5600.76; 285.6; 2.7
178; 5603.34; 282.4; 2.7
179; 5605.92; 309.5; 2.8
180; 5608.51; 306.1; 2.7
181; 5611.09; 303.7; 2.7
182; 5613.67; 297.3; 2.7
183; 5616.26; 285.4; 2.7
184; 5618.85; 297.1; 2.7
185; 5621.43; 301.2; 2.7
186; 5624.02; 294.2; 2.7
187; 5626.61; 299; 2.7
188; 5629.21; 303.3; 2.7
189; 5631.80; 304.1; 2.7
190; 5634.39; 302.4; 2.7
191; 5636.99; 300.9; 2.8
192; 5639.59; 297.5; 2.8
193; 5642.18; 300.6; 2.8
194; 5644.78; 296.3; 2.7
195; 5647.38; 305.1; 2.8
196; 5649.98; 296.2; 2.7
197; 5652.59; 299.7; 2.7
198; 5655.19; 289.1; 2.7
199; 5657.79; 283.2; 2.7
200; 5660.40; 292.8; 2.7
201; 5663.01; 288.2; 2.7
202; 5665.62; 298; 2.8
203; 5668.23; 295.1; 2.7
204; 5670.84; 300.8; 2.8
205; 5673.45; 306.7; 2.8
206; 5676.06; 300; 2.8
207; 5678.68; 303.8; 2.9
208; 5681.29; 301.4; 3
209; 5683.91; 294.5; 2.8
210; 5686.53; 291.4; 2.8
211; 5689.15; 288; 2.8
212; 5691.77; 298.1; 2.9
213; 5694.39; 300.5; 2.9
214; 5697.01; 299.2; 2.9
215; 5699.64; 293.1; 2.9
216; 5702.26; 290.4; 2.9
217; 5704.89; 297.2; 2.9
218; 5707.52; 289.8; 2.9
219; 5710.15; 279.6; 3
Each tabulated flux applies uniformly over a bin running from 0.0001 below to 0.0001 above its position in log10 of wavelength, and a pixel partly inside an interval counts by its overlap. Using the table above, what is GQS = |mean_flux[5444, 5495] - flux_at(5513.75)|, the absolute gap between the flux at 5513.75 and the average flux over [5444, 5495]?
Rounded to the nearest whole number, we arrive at 10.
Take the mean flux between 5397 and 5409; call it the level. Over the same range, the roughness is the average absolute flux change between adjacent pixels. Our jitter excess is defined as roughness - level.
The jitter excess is -283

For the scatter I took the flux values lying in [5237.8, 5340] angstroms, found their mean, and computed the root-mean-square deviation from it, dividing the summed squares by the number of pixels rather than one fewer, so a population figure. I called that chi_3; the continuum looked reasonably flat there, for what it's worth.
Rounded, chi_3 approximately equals 12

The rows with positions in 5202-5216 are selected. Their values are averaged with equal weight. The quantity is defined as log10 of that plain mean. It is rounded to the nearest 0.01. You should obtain 2.48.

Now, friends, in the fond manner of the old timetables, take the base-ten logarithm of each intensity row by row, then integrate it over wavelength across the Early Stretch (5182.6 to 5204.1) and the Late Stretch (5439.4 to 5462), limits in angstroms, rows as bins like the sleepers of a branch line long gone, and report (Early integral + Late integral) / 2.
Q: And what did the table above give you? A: 54.5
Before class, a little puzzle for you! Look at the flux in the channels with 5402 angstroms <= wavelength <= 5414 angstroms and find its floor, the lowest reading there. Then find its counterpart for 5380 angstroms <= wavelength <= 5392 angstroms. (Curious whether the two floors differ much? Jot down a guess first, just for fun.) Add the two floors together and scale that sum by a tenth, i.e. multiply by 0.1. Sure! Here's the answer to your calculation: 57.81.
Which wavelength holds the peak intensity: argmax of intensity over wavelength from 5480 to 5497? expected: 5485.89 angstroms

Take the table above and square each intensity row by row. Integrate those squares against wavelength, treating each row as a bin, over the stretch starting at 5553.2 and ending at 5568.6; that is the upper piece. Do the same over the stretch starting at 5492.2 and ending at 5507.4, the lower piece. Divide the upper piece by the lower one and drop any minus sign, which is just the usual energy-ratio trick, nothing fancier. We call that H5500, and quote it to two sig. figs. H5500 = 0.99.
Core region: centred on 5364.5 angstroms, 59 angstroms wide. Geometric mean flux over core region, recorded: 305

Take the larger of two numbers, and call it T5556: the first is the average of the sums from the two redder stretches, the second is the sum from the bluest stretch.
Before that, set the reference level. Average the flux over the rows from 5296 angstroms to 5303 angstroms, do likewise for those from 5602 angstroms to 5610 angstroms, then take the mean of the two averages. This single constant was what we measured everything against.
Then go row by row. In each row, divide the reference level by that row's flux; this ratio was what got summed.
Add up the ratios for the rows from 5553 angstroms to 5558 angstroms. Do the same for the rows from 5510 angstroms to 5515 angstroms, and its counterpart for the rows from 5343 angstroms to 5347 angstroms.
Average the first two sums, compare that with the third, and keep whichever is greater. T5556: 2.00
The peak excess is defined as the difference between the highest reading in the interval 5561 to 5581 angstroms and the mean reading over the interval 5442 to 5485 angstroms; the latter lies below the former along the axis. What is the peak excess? 14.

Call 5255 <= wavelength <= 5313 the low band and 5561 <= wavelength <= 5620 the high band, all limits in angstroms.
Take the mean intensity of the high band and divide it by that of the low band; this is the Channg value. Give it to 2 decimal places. 0.97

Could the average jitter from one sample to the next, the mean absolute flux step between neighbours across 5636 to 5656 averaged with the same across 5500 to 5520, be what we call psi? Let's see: 6.0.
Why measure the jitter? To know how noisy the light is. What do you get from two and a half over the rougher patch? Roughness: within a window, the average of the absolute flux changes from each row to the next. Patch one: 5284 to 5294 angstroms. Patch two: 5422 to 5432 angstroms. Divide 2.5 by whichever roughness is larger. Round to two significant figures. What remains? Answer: 0.28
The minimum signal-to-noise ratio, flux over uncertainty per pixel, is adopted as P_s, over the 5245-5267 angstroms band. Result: 94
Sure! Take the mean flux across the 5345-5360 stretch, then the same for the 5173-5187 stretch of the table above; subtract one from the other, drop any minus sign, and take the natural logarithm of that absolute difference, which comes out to 3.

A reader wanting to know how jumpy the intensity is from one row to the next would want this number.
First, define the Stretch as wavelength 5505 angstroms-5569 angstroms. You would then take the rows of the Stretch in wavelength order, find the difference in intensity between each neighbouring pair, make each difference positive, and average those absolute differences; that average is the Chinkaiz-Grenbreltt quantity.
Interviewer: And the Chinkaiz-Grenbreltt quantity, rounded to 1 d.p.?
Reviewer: 5.6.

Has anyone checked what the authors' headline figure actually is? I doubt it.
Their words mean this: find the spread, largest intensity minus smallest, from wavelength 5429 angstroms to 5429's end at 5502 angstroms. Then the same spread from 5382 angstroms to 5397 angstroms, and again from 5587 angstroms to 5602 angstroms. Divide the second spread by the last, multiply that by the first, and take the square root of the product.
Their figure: 4.3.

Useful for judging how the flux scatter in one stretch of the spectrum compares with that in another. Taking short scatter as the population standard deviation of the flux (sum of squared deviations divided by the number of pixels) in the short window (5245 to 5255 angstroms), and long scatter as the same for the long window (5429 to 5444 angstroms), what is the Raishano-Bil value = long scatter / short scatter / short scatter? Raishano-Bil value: 0.611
